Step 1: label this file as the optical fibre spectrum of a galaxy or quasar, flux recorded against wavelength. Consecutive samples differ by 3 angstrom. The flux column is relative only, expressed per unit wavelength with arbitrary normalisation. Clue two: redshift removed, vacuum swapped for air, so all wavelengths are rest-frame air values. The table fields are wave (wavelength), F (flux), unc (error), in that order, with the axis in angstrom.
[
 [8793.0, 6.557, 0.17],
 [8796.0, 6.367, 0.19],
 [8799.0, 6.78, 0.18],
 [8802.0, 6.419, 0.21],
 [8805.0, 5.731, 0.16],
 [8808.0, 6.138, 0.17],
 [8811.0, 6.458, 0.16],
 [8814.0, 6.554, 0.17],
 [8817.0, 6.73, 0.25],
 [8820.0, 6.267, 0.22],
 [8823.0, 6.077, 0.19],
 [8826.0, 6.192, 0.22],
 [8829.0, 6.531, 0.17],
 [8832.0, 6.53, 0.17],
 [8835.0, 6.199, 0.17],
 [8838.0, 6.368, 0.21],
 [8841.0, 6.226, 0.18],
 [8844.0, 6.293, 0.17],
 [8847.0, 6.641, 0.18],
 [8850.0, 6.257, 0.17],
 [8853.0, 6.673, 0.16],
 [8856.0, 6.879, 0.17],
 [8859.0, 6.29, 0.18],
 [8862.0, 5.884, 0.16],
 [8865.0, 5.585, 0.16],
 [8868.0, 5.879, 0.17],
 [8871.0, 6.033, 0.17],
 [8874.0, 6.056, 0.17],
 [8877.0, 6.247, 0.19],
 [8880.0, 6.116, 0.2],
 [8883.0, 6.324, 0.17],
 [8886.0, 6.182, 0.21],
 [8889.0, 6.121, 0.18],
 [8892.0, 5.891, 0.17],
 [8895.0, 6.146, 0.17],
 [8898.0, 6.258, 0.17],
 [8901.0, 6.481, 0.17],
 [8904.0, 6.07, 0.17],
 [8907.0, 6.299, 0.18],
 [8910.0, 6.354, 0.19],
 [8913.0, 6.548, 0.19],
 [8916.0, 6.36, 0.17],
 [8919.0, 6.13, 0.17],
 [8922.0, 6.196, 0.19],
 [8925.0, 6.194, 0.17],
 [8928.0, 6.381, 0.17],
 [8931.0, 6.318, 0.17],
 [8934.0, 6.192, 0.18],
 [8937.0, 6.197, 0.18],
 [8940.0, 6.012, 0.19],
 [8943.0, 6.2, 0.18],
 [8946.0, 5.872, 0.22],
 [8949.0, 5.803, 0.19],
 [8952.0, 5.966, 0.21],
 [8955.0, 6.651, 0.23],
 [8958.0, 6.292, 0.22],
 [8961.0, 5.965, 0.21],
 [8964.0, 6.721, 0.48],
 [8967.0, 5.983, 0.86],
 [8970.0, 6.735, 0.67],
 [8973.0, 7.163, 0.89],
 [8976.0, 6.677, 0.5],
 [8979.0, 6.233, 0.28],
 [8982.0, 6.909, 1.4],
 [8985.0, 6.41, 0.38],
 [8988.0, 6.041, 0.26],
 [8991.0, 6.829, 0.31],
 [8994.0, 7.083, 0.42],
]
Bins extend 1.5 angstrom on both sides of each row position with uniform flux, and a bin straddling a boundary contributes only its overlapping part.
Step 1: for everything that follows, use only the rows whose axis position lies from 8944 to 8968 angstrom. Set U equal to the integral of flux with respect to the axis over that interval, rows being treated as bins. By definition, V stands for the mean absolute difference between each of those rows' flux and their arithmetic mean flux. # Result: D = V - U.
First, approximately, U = 148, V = 0.30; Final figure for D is -148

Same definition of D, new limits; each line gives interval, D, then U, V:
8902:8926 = -150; 151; 0.12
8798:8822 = -153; 153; 0.25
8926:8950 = -147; 147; 0.17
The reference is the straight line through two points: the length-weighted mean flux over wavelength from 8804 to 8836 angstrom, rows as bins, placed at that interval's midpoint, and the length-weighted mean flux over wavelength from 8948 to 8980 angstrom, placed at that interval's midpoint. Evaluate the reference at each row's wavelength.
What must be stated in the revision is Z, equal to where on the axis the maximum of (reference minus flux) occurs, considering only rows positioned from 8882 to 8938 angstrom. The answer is 8892.0 angstrom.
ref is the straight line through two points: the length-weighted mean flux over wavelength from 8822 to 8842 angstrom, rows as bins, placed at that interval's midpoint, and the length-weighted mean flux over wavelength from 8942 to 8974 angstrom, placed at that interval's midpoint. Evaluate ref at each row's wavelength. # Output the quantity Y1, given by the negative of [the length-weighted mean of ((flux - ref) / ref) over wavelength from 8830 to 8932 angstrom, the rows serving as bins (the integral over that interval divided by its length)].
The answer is 0.009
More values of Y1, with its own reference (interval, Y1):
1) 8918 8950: 0.025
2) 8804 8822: -0.001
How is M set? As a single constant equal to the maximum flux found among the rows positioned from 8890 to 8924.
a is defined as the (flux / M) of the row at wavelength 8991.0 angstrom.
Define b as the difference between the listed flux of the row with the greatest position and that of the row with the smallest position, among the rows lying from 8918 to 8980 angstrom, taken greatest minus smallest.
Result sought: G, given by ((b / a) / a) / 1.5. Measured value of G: 0.06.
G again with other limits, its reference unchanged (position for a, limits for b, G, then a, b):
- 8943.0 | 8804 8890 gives 0.29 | 0.95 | 0.4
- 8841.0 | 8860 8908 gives 0.31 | 0.95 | 0.4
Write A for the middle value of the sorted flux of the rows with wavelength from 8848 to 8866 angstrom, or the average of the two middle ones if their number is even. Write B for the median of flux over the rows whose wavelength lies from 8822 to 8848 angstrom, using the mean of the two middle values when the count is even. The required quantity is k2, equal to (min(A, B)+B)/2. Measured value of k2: 6.28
